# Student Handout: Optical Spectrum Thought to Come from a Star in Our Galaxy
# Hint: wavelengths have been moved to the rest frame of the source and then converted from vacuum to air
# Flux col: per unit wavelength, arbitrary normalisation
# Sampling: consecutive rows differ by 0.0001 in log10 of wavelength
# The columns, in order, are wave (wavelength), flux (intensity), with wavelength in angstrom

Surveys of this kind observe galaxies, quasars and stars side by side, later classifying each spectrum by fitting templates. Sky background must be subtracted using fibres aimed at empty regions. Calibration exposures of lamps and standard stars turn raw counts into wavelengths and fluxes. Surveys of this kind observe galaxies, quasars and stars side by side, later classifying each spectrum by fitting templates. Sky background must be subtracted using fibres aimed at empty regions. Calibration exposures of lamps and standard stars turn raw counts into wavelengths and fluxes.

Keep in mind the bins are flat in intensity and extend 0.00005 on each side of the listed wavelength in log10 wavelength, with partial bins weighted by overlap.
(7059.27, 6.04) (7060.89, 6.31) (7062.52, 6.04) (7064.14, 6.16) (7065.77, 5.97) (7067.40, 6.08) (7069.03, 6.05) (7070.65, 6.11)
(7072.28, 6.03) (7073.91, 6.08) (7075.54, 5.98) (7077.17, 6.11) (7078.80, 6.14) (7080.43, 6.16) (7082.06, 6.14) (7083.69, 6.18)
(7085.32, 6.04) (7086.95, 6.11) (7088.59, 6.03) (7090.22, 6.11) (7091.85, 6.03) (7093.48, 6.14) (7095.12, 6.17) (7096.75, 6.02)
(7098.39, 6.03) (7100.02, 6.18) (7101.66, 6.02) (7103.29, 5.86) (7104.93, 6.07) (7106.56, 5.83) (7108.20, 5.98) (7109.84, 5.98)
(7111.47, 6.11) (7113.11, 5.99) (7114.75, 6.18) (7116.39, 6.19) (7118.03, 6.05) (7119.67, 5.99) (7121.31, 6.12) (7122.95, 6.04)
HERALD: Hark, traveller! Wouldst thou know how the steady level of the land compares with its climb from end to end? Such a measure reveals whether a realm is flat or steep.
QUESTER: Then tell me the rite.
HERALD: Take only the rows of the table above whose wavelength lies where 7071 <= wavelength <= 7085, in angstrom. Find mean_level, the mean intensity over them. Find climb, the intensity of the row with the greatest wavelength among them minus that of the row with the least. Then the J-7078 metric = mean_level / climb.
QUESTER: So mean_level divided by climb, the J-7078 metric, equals 41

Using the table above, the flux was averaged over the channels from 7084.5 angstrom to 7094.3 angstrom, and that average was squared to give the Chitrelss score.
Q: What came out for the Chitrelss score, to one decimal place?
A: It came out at 36.9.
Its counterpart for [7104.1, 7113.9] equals 35.9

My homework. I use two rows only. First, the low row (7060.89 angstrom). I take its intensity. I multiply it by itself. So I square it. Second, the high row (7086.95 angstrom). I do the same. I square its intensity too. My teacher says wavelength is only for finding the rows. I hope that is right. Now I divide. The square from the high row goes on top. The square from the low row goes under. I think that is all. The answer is 0.94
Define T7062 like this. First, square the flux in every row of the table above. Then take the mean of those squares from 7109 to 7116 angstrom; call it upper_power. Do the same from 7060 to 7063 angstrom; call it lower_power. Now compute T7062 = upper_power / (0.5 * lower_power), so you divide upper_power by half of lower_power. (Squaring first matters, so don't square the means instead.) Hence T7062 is 1.93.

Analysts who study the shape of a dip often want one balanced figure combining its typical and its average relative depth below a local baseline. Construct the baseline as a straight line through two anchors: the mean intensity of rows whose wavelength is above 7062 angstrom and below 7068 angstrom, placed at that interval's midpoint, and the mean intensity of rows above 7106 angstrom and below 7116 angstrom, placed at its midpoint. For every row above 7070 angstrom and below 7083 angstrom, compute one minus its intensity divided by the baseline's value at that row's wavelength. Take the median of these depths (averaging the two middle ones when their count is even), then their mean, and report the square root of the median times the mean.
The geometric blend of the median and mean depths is 0.008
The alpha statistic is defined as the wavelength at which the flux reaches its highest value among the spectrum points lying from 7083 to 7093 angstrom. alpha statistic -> 7083.69 angstrom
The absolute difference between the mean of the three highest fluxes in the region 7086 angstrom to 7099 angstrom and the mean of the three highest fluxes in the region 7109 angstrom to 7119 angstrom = 0.020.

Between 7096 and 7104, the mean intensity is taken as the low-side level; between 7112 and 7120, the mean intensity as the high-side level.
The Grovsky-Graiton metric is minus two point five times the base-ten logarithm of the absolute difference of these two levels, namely 3.1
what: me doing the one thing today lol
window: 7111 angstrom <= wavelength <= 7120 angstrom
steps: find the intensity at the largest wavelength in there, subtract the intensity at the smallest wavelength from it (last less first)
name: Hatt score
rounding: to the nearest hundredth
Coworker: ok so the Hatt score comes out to -0.12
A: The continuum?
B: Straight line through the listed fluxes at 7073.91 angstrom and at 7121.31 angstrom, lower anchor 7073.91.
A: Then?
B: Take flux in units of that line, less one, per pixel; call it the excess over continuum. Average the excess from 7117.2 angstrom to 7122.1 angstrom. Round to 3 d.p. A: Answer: -0.011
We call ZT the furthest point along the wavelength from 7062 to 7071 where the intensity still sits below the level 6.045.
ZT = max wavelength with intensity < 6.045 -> 7065.77 angstrom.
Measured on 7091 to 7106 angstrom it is 7103.29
